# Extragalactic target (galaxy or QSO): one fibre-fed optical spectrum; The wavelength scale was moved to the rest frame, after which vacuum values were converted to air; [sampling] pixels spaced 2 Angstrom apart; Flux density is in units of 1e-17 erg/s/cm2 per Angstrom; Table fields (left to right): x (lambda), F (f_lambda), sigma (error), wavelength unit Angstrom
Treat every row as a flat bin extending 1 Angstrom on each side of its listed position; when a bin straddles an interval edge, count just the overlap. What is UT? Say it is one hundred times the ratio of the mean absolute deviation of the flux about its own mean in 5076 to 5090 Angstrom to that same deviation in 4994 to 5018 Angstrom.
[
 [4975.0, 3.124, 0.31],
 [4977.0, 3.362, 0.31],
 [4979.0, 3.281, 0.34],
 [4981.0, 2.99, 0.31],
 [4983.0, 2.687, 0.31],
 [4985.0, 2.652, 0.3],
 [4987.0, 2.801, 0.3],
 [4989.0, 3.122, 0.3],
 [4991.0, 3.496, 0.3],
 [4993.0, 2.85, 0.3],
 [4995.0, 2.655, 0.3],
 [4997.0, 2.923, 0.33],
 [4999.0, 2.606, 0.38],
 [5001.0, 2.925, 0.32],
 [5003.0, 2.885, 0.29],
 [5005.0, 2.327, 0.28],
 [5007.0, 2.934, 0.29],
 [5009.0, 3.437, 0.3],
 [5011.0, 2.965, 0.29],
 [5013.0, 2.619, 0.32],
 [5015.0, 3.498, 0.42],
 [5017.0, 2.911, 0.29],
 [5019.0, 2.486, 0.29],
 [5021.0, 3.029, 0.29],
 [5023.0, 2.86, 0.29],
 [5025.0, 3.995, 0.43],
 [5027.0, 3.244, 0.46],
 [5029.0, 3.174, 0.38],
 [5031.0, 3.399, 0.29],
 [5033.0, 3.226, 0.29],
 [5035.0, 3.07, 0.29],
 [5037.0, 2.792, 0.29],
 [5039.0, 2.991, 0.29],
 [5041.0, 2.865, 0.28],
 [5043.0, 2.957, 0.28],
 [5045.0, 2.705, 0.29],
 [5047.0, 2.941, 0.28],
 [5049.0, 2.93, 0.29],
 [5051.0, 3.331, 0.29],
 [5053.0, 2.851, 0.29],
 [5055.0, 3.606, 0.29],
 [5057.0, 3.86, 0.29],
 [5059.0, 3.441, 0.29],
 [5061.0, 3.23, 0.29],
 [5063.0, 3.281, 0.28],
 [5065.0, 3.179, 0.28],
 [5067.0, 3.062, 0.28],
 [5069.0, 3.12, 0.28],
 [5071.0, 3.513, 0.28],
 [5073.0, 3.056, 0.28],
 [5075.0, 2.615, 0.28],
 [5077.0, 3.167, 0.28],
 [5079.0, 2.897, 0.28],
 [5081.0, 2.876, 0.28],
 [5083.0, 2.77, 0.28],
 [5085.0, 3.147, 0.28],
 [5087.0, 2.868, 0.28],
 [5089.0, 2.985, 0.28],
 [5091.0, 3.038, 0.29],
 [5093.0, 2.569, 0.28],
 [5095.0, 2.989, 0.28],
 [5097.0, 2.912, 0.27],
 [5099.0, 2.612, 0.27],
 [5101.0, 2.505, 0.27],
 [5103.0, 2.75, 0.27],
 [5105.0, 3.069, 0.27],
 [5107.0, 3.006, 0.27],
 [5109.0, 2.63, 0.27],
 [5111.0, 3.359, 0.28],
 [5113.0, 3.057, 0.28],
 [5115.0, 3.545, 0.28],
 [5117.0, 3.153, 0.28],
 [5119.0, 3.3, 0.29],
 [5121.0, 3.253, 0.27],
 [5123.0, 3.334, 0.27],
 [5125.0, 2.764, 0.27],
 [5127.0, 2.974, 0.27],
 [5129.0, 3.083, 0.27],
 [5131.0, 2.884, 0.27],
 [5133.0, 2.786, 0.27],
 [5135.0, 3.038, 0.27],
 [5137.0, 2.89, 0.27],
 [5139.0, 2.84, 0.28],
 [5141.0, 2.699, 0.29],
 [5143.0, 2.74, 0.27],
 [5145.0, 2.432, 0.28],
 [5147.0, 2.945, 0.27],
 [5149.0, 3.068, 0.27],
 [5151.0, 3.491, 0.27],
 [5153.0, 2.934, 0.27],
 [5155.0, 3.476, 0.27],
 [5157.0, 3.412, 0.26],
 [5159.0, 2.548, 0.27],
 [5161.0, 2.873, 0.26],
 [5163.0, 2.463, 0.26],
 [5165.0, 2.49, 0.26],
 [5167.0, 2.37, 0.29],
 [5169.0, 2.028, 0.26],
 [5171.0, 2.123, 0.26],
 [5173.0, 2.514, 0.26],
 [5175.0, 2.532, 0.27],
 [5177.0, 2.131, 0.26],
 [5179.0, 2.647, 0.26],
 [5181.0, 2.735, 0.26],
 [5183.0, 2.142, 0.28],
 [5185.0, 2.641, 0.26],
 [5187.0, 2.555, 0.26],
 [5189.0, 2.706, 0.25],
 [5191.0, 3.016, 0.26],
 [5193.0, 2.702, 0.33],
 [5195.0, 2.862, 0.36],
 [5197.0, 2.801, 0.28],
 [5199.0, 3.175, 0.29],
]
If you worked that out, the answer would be 53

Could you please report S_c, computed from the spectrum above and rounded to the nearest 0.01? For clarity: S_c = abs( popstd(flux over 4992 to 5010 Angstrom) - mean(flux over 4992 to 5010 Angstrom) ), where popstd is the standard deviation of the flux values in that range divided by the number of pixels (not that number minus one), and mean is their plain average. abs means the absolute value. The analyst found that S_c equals 2.55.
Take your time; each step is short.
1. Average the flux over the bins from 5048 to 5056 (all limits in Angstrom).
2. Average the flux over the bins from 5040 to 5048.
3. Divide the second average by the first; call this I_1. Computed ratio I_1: 0.90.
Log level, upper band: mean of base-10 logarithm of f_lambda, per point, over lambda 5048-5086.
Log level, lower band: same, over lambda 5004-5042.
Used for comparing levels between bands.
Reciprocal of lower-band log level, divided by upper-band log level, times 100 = 419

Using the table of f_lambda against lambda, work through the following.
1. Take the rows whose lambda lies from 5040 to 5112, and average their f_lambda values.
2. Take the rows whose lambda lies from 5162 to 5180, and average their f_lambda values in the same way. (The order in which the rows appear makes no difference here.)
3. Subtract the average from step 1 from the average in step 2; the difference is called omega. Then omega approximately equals -0.65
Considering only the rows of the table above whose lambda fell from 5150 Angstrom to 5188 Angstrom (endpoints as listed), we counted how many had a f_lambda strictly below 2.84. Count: 14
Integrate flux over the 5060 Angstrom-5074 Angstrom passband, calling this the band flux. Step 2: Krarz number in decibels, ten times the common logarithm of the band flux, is 16.52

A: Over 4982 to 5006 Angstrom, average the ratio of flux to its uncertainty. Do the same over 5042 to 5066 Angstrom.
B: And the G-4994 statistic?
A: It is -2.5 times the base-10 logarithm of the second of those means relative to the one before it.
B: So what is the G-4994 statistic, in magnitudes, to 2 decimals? -0.21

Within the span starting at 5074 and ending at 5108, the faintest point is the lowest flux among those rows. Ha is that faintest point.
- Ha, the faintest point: 2.505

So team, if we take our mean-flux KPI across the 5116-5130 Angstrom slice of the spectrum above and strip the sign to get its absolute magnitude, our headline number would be 3.1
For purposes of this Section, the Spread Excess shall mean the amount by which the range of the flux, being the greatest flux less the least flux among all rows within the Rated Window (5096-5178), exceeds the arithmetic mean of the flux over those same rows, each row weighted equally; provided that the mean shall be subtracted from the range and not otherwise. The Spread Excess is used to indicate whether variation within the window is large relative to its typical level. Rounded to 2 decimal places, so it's -1.34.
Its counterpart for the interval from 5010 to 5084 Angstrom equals -1.59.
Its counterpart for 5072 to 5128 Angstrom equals -1.93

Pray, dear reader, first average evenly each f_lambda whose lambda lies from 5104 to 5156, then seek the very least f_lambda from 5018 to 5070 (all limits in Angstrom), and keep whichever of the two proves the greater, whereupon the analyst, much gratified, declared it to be 3.03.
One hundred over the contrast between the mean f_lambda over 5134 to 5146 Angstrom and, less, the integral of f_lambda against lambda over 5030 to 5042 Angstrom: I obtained -2.95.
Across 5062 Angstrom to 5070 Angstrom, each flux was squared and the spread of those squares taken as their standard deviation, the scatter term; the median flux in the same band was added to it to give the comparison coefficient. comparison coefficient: 3.7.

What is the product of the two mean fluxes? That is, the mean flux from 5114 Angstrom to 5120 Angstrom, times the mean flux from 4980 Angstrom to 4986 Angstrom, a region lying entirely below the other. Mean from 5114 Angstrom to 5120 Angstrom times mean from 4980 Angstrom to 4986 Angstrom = 9.3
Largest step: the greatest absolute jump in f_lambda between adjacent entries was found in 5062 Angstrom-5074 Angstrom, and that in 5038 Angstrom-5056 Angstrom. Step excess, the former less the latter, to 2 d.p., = -0.30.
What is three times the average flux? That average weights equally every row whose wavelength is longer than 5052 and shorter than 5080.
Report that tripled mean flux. 9.6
